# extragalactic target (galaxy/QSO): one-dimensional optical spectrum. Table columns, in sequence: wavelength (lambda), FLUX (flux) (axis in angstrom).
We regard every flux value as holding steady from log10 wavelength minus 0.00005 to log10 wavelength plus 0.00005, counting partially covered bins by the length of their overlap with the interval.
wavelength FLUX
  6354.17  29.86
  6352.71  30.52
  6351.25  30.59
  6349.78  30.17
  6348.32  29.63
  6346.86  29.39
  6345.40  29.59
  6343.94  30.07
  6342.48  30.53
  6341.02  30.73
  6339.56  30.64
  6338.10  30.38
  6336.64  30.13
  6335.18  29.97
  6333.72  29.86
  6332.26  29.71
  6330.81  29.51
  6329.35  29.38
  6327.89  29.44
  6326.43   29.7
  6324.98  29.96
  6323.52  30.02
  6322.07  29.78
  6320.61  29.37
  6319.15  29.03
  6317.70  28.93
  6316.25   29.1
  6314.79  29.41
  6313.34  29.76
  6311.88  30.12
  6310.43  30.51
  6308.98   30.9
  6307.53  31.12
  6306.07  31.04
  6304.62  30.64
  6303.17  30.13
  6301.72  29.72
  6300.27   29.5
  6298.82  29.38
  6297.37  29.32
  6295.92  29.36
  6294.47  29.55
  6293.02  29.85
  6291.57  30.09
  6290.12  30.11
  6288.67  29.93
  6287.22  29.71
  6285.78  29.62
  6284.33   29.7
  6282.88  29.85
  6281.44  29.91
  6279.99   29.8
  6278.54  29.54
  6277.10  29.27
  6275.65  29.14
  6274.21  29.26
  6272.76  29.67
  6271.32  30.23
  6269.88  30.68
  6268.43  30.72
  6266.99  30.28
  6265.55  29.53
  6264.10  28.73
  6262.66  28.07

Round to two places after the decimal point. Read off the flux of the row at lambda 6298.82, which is 29.38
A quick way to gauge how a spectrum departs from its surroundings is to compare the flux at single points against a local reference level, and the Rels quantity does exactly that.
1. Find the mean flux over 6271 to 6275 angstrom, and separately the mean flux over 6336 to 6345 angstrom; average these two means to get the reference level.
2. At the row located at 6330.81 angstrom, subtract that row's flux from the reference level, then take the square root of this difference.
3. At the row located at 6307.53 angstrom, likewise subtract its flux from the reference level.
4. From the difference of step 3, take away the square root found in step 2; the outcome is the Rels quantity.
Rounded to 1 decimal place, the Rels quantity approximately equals -1.8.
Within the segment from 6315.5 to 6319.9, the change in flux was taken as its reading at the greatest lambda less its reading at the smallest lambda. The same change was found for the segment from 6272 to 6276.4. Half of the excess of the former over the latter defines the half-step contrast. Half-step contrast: 0.23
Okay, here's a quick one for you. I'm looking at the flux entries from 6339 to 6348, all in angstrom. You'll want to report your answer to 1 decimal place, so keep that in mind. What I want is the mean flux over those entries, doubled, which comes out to 60.3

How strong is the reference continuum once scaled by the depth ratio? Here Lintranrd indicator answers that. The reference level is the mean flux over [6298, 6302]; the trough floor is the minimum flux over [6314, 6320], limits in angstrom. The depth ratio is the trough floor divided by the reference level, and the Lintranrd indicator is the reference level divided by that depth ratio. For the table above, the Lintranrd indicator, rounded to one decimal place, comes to 30.1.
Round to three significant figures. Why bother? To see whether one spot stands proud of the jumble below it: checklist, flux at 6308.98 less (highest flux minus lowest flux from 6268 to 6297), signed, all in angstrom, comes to 29.3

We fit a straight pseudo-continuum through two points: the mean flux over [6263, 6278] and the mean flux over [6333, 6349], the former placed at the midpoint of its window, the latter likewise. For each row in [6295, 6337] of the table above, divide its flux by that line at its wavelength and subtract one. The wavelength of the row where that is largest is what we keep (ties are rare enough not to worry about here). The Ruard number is 6307.53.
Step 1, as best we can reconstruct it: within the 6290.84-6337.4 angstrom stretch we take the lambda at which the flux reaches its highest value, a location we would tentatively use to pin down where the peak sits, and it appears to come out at 6307.53 angstrom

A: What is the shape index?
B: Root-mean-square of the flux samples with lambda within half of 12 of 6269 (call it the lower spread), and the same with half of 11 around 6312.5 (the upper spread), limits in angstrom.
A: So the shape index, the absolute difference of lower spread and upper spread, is 0.10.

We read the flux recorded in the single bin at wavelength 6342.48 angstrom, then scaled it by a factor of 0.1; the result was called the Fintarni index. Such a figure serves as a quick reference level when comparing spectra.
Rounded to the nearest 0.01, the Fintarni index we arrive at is 3.05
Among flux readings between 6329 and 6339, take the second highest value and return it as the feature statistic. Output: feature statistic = 30.13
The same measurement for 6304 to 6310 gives 31.04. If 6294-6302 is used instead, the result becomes 29.55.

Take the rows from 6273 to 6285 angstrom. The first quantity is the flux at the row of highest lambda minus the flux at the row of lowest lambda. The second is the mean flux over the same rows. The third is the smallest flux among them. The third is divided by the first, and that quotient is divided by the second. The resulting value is 2.2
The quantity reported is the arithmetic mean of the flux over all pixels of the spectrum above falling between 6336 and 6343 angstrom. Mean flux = 30.5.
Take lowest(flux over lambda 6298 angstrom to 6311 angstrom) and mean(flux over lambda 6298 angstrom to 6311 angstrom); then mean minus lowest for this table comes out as 0.95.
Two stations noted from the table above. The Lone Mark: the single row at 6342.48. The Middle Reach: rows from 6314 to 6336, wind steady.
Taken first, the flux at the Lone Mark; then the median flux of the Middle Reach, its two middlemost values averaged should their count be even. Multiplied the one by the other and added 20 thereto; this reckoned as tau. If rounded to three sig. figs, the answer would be 921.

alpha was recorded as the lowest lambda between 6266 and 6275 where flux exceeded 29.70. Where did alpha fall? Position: 6266.99 angstrom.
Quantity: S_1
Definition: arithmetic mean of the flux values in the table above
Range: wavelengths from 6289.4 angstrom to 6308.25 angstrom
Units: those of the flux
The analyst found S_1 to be 30.0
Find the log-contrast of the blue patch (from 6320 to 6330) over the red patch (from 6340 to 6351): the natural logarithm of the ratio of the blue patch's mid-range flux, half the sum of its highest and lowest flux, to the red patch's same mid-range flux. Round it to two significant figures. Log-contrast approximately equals -0.012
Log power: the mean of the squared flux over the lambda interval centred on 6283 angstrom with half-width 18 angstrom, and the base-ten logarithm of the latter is 2.947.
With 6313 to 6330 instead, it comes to 2.939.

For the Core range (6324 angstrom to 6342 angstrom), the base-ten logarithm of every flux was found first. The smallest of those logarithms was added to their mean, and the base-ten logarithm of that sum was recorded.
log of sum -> 0.469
